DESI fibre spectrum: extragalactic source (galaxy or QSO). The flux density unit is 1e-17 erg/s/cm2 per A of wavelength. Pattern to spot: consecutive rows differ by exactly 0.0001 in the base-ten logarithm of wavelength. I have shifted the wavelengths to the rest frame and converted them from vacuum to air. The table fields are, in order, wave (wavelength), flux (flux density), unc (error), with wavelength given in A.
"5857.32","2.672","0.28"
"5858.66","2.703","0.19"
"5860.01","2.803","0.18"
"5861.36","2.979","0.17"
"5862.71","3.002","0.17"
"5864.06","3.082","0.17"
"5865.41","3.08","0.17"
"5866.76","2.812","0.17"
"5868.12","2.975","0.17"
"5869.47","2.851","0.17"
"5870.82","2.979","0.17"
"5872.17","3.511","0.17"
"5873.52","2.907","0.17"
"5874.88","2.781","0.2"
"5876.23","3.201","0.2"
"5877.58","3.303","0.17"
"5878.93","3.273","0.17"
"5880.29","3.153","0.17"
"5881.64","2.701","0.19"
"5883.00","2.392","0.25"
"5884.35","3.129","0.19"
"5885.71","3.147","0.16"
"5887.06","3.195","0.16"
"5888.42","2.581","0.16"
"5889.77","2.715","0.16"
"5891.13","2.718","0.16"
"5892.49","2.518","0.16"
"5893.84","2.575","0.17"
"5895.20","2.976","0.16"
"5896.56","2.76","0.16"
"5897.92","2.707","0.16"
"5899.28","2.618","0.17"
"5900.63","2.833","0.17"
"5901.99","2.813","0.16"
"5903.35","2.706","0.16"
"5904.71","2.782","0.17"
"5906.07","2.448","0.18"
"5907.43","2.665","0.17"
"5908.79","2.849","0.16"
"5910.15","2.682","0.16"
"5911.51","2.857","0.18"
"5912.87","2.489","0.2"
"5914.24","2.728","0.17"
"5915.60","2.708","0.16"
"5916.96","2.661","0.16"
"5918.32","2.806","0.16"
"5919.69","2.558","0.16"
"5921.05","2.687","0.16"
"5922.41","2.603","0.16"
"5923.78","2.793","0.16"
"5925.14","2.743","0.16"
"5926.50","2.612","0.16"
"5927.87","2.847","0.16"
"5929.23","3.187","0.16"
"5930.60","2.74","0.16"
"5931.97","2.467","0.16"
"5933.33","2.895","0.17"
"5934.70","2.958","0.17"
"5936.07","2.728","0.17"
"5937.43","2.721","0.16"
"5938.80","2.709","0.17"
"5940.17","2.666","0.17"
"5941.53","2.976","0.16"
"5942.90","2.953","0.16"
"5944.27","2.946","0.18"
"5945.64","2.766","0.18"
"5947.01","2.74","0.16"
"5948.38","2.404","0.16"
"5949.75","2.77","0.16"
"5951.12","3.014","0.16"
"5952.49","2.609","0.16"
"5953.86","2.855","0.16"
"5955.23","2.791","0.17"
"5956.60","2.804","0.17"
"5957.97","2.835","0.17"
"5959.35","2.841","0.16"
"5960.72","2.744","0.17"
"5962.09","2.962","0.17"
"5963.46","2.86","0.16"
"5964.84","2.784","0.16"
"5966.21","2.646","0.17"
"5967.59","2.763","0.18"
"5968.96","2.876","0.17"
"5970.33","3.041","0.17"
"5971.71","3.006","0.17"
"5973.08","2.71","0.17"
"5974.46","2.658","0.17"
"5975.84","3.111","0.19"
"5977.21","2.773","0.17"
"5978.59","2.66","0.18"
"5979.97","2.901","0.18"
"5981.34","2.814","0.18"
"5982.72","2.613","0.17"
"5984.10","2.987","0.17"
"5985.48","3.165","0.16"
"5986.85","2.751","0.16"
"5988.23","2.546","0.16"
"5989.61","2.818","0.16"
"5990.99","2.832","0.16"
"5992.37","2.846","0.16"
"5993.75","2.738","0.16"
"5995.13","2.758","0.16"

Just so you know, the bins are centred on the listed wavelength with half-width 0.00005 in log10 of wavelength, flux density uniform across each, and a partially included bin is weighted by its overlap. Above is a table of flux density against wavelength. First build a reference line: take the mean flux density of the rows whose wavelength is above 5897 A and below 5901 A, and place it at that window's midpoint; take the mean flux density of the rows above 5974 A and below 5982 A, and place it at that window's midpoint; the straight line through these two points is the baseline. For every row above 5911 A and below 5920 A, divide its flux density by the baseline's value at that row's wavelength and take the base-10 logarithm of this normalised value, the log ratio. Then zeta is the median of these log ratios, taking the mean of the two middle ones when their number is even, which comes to -0.005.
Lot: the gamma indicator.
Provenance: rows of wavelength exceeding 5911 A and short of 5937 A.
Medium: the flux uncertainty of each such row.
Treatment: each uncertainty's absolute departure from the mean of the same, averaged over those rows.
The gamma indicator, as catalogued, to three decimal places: 0.007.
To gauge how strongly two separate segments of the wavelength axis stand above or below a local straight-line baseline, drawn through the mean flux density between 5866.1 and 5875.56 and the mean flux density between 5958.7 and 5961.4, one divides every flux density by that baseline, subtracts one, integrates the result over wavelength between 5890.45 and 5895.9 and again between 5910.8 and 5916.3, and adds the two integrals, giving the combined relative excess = -0.79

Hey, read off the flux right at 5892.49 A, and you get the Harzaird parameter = 2.518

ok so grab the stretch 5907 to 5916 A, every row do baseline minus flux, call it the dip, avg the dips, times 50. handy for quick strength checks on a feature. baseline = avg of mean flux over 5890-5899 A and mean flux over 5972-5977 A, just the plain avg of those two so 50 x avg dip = 3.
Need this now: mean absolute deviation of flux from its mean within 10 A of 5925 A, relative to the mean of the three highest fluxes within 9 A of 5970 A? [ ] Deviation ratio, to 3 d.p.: 0.043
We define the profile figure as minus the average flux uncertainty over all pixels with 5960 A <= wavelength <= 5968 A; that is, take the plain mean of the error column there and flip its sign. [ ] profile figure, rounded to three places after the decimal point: -0.168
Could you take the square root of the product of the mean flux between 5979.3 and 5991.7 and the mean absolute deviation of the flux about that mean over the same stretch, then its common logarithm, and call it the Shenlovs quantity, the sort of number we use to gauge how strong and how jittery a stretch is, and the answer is -0.22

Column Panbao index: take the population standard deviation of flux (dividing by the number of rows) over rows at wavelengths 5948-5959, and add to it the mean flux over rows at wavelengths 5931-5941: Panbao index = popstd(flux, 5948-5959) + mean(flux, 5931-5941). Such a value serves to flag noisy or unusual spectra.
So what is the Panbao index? 2.91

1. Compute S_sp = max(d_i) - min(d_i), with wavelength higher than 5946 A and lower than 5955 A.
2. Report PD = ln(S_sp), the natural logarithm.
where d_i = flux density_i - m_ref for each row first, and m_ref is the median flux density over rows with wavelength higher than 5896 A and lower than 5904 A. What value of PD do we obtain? -0.49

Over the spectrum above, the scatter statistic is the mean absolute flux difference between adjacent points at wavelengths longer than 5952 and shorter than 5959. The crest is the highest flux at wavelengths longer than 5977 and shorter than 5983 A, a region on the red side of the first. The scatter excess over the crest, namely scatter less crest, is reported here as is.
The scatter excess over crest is -2.81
